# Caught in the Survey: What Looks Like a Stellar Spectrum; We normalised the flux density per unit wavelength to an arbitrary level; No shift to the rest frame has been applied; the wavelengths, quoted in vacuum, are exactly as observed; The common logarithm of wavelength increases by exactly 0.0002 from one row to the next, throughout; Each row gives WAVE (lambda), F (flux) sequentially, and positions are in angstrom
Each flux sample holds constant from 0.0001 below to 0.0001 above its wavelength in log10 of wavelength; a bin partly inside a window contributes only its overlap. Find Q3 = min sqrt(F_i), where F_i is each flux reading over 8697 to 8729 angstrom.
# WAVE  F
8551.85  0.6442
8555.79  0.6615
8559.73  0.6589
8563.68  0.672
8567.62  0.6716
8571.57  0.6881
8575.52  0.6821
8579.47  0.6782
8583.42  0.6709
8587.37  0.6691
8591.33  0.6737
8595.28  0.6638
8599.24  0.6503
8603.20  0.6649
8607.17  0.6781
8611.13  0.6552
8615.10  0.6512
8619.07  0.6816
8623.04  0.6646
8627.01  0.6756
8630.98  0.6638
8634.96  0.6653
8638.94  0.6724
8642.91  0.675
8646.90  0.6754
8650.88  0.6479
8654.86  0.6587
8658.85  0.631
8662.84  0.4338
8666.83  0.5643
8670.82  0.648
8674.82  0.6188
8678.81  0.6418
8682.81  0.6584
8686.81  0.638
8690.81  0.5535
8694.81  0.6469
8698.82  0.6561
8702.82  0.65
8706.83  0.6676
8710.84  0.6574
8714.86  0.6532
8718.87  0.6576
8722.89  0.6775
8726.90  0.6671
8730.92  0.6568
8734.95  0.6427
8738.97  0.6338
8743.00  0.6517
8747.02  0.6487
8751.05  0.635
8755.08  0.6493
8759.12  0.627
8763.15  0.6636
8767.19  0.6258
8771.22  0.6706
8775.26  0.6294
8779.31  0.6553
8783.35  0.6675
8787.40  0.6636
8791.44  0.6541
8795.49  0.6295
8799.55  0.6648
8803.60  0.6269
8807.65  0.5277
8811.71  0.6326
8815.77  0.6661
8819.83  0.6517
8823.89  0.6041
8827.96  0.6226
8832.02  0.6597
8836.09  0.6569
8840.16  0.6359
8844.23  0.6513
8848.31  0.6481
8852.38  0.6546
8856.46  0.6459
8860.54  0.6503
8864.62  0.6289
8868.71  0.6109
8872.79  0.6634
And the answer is 0.81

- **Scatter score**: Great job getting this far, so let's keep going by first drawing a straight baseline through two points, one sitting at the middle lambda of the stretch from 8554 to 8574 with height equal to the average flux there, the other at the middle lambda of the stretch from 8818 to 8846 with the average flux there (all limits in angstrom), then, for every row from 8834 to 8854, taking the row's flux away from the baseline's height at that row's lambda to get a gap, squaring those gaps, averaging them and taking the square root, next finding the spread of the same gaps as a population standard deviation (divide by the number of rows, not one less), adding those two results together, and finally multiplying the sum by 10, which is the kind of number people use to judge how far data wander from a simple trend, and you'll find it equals 0.20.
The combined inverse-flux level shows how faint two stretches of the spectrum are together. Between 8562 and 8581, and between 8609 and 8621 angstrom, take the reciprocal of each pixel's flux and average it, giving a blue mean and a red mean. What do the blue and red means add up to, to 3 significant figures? 2.98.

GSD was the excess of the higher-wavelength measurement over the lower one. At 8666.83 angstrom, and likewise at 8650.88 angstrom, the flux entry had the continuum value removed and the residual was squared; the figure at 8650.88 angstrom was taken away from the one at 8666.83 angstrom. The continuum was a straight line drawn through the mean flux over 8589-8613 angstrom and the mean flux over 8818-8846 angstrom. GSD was 0.0086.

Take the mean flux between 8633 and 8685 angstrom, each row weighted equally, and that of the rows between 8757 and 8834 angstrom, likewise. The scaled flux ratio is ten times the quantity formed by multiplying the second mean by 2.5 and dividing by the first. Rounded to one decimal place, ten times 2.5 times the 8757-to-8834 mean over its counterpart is 25.4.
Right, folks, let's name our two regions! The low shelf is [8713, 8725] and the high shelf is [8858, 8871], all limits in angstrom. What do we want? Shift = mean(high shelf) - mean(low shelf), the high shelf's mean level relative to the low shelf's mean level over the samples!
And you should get -0.03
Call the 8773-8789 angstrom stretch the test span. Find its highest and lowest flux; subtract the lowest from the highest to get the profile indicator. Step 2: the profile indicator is 0.04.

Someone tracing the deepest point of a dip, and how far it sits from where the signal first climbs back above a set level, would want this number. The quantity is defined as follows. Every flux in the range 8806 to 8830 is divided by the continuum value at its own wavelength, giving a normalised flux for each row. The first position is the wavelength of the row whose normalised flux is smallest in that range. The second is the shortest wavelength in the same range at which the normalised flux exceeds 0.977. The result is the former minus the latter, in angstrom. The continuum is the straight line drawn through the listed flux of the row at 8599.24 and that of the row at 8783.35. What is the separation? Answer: -8.1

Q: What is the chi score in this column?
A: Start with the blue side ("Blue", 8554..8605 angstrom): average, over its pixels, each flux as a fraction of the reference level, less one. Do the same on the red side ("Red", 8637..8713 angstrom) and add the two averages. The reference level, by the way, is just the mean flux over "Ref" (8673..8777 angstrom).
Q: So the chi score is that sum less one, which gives -0.984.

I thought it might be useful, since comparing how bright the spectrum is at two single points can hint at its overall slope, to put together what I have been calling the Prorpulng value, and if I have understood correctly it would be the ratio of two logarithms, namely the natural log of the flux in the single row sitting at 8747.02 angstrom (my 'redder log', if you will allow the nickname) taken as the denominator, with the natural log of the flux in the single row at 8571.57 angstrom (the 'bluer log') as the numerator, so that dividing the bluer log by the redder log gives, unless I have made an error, 0.86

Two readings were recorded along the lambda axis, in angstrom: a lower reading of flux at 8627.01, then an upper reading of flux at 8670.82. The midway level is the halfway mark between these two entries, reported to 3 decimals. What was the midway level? 0.662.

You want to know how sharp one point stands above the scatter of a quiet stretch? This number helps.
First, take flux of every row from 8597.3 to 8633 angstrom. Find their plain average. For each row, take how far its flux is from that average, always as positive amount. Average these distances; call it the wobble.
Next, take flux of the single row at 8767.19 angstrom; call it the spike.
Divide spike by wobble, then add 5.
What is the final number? 75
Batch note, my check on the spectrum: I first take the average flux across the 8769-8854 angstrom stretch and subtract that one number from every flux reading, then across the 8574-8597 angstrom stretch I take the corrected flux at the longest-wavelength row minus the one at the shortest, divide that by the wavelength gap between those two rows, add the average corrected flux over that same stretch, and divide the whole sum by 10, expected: 0.0030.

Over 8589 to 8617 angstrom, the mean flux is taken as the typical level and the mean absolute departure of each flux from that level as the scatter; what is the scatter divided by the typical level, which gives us 0.0132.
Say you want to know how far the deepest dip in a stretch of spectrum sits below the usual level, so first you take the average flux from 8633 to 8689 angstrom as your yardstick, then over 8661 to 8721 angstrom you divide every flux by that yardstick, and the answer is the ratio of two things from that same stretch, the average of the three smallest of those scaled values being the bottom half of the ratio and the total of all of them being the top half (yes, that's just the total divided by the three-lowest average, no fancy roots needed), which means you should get 18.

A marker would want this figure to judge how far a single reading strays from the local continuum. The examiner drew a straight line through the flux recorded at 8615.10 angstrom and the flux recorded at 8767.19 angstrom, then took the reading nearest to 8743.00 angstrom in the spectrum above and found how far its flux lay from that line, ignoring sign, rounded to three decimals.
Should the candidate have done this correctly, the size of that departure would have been 0.022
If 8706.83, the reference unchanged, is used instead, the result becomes 0.032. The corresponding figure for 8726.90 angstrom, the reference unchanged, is 0.035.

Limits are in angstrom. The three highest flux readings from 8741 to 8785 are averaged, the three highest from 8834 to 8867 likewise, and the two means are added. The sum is 1.32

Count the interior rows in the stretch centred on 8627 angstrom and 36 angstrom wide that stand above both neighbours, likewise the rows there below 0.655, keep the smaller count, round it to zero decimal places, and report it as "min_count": 1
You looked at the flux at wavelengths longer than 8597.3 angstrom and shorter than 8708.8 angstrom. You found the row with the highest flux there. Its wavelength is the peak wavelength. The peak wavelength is 8619.07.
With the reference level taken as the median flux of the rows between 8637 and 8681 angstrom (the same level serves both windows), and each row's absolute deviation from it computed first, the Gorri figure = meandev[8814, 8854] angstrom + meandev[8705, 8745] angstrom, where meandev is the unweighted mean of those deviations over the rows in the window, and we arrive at 0.026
